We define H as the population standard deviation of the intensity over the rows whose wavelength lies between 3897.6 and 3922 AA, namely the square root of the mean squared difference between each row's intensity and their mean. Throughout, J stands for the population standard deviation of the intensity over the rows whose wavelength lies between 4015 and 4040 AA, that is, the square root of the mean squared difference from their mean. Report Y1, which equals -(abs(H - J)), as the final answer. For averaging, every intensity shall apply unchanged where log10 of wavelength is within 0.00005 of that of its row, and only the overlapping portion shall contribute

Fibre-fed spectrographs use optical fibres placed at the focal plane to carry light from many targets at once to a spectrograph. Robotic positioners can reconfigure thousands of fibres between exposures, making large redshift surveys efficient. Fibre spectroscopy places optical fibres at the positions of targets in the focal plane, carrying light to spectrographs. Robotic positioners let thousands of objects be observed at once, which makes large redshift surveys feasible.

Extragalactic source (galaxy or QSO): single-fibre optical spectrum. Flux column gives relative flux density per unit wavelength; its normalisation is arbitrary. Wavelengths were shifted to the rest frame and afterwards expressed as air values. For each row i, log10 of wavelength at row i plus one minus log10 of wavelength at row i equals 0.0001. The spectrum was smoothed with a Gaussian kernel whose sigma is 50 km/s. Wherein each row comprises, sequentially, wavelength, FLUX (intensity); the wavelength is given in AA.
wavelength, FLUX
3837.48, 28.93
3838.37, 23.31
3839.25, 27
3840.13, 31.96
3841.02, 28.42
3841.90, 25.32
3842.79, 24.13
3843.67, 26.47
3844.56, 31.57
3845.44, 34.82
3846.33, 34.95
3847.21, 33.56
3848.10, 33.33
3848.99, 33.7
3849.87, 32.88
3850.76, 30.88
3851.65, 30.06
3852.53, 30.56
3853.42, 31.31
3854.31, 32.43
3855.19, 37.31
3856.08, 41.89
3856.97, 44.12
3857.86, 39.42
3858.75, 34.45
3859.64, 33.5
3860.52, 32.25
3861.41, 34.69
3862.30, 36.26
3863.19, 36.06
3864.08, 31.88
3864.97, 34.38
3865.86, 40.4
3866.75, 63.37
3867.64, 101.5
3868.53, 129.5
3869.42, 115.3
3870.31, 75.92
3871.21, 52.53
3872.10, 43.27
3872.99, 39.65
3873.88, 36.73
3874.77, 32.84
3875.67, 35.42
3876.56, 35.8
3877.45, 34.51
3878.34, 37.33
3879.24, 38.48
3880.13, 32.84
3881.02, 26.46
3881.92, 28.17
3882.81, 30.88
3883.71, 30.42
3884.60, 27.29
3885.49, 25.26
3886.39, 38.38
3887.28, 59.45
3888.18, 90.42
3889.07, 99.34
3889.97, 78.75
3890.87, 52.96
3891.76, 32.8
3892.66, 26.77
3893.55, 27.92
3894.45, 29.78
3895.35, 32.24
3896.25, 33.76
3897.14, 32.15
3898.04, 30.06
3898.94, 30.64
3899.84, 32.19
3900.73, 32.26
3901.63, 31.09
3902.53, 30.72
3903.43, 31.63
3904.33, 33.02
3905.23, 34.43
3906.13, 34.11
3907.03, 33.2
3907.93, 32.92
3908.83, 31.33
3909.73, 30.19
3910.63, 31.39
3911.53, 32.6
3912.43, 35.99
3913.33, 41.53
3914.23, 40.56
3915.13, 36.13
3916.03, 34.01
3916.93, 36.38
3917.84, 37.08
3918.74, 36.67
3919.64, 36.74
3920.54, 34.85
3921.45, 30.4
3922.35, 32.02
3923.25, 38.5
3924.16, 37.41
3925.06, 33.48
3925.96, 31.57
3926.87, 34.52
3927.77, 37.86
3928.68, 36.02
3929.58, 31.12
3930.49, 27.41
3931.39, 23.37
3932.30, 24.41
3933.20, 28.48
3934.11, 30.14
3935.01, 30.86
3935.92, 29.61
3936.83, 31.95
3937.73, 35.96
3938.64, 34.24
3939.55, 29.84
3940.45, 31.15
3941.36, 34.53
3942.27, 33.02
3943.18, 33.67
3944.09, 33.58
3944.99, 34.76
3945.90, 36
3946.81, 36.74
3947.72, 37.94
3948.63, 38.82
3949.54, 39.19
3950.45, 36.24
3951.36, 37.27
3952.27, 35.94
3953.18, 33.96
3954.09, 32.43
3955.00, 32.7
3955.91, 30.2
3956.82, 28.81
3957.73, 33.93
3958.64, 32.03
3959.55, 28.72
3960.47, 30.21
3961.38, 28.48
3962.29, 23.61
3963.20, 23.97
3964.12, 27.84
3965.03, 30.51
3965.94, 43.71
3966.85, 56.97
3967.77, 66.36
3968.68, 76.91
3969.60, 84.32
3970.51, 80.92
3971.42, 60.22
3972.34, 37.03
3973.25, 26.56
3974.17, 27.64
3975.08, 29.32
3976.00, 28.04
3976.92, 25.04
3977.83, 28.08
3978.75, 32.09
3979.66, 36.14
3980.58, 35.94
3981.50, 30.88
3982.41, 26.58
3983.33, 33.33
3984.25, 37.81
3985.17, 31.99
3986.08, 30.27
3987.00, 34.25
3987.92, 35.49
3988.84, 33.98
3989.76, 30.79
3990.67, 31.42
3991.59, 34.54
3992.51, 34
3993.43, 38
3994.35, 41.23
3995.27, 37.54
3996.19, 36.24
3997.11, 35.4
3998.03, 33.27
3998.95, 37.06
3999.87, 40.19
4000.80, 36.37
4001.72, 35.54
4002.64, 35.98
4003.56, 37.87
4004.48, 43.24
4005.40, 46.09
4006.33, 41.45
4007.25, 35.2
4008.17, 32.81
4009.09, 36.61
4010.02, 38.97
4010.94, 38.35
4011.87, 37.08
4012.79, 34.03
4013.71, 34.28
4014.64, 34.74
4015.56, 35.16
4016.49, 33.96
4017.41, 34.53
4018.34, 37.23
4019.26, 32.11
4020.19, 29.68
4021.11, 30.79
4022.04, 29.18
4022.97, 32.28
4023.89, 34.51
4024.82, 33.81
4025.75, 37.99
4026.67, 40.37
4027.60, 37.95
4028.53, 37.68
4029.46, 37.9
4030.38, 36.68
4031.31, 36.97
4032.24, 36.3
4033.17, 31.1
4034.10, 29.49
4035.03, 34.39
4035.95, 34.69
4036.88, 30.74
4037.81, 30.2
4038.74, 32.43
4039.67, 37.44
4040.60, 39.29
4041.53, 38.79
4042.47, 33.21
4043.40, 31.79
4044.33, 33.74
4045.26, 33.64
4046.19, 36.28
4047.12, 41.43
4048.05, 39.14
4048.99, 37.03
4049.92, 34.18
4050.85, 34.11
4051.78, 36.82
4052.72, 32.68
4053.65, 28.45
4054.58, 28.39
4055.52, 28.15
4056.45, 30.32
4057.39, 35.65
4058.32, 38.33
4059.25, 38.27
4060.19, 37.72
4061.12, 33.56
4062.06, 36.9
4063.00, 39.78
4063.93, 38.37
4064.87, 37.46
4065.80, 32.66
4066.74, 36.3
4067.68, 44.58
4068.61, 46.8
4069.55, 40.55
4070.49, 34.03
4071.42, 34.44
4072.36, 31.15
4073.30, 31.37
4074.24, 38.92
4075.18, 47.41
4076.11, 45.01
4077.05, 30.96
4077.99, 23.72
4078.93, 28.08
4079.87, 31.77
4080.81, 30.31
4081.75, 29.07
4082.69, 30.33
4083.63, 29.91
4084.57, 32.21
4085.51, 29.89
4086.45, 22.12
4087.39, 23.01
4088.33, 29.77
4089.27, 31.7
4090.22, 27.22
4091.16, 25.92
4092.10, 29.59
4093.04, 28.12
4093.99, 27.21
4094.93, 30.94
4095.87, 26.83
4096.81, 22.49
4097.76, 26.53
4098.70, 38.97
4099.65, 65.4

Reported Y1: 0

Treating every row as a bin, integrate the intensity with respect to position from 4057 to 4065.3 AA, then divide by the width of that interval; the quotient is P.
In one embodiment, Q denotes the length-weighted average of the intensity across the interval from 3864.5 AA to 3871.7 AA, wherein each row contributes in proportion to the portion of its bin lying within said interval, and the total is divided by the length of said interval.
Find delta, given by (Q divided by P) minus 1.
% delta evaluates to 1.04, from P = 37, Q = 76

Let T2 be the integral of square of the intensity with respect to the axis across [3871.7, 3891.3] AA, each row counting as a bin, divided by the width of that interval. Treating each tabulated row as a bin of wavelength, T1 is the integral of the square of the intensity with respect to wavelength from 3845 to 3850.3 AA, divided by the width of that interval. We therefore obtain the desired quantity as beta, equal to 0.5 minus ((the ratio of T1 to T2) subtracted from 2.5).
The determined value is -1.50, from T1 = 1149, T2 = 2292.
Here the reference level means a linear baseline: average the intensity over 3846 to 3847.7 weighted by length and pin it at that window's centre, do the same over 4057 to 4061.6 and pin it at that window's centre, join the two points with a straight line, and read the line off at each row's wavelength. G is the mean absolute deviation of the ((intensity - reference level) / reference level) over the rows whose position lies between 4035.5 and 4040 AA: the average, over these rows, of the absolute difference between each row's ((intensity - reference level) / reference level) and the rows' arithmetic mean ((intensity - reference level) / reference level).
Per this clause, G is 0.06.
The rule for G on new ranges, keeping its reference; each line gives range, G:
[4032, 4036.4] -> 0.06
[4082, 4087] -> 0.07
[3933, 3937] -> 0.03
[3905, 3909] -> 0.02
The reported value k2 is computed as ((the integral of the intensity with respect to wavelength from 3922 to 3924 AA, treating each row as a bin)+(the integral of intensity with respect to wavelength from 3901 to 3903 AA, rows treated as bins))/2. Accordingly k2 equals 67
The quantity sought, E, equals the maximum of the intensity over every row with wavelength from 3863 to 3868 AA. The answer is 101.5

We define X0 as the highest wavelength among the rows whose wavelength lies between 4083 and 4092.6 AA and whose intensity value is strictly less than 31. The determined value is 4092.10 AA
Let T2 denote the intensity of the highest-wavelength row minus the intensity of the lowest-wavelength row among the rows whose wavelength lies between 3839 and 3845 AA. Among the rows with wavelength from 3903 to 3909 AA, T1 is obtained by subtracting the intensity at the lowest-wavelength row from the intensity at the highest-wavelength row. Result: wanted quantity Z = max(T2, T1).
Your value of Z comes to 5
